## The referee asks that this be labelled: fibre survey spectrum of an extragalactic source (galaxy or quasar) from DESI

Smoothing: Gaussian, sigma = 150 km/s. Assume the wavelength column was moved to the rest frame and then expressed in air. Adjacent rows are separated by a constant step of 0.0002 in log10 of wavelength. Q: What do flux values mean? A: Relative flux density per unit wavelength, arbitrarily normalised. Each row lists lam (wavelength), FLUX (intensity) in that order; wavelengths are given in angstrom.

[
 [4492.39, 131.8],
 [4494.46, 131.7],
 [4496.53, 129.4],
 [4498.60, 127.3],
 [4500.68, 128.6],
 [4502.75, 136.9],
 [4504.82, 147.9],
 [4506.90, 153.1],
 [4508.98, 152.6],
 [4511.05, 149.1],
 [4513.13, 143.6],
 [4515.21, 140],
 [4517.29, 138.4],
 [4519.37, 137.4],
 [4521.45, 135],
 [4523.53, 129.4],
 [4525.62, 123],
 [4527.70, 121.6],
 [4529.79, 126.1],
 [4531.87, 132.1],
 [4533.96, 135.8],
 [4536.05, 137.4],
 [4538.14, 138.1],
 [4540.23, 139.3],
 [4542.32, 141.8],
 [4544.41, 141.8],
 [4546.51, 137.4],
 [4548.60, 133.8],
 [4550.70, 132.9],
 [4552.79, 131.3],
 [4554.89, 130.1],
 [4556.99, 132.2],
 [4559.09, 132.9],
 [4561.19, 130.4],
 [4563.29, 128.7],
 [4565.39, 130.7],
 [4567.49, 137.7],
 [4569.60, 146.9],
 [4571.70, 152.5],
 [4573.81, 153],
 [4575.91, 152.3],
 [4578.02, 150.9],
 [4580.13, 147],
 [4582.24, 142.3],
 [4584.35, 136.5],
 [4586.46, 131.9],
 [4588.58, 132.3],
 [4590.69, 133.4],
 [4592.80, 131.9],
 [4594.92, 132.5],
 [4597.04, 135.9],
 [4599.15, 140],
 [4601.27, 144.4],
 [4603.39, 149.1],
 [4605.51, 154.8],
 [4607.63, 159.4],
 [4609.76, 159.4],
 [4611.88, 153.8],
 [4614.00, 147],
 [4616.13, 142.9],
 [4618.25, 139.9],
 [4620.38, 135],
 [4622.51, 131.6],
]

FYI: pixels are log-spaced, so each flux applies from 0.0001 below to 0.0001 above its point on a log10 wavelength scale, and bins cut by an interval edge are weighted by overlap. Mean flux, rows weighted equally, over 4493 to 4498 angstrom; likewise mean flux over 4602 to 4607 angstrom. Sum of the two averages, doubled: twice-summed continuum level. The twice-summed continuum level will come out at 565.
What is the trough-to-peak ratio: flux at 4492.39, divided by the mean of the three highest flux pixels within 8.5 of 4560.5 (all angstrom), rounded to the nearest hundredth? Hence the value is 0.98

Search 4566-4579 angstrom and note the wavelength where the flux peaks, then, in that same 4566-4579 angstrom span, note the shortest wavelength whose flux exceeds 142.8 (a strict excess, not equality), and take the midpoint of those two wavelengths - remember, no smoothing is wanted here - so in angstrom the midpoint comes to 4571.7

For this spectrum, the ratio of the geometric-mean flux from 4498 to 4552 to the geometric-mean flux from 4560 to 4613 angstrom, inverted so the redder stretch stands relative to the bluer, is 1.04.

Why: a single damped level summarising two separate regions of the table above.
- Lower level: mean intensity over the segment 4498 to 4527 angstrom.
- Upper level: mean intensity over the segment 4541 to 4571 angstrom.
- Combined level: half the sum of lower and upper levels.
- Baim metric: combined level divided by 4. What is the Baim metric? 34.2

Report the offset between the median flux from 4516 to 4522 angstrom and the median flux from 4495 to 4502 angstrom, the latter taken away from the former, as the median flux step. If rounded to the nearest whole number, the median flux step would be 9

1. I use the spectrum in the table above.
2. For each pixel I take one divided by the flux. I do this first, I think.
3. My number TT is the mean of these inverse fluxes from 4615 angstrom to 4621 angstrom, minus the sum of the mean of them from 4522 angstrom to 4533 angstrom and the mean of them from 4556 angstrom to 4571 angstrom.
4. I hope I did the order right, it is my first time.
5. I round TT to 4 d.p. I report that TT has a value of -0.0082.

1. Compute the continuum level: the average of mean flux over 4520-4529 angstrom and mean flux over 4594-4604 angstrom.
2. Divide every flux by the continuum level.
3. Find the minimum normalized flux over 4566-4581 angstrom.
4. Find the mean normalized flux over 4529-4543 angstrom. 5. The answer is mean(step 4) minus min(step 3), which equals -0.01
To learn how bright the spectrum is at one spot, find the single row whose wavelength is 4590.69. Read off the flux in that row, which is 133.4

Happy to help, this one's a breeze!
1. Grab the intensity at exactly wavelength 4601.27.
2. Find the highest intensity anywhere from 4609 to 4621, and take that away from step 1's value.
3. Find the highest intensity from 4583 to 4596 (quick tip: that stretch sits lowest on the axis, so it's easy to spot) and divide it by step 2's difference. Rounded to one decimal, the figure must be -9.1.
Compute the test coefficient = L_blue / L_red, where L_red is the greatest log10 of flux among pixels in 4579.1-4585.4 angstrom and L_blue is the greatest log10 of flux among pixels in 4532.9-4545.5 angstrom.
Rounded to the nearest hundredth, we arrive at 0.99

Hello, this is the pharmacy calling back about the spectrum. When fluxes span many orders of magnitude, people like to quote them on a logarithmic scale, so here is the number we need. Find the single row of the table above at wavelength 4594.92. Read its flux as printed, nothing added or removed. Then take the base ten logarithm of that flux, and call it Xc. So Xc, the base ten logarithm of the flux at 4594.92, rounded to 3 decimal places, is 2.122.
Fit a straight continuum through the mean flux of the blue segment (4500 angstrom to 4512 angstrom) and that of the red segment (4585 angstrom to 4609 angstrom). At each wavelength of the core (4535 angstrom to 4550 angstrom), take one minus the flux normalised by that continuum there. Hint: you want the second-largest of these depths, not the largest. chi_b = 0.04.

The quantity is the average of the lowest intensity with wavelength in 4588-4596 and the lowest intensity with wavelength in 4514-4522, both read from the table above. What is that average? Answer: 133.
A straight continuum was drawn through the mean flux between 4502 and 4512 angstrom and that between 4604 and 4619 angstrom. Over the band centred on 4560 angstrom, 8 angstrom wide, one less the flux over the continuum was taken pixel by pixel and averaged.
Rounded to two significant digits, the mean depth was 0.12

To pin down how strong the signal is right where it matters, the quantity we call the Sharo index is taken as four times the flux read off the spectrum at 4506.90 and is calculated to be 612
